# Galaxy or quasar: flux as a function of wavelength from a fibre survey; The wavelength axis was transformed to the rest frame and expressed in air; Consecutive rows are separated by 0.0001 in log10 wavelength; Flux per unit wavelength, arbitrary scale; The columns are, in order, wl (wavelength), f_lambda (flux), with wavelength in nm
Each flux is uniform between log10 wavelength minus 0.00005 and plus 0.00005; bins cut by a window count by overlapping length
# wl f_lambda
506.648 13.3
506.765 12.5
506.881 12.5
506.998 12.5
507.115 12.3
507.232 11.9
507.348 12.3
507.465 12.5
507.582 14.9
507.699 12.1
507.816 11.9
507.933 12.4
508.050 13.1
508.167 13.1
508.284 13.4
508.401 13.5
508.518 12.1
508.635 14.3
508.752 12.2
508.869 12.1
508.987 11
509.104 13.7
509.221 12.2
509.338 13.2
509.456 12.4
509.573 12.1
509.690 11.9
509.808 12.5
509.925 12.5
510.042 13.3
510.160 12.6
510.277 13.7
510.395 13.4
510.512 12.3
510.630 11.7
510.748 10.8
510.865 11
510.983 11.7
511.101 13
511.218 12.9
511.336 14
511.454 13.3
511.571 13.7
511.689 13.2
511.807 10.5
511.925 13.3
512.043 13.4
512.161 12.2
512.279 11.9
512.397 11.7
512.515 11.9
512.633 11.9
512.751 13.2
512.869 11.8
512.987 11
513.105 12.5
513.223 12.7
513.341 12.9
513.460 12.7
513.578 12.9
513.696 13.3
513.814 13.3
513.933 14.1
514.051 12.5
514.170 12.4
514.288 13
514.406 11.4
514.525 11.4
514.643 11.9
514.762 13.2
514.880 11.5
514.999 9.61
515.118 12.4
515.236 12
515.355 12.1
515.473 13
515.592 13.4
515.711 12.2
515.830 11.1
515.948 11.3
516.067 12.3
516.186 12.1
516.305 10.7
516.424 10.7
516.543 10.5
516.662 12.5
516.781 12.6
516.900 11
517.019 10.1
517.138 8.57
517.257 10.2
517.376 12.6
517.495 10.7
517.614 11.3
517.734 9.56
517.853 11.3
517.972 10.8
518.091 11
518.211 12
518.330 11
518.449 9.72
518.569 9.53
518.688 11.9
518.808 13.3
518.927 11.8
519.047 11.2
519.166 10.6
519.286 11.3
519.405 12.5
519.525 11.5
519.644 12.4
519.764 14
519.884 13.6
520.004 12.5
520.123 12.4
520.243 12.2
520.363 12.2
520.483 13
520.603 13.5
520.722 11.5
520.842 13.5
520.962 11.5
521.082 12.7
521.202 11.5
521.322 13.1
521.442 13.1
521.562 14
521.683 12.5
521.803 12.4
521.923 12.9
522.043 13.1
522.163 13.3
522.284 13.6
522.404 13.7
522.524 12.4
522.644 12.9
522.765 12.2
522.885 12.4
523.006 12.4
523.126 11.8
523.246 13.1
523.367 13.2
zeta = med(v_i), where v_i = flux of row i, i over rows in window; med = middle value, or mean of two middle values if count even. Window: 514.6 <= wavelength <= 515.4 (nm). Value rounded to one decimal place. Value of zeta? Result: 12.0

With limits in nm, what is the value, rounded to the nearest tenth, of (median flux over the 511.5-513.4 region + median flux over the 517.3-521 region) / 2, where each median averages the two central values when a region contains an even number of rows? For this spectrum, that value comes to 12.1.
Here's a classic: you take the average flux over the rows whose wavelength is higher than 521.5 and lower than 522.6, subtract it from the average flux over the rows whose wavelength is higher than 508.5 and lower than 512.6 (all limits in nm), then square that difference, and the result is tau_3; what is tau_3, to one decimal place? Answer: 0.4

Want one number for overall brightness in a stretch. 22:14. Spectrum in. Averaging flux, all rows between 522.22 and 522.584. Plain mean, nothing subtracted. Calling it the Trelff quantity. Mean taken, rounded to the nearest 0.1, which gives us 13.2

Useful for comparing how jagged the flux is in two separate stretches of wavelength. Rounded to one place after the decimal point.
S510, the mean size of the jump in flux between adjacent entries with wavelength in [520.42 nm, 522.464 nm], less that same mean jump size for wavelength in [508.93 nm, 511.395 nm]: 0.1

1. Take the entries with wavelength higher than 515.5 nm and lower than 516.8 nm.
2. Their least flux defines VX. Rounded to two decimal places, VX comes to 10.50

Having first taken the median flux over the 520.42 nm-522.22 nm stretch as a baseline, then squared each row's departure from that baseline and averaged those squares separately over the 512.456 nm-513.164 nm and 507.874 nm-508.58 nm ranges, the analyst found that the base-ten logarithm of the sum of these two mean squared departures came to 0.21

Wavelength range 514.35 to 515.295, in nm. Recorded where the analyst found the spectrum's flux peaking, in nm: 514.762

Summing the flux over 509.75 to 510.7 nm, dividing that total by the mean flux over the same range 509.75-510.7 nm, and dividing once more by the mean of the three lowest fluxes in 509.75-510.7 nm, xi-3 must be 0.66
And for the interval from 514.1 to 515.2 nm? 0.83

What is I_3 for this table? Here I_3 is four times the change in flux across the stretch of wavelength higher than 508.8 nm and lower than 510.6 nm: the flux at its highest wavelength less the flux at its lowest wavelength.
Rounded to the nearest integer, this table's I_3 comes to 1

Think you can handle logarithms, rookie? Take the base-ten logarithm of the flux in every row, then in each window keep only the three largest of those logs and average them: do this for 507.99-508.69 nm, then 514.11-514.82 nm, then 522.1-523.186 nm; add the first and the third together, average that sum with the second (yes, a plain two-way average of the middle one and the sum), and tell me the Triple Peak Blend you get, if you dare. 1.69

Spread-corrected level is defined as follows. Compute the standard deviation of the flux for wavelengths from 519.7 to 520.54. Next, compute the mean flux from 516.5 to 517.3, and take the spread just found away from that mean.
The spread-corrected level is 10.1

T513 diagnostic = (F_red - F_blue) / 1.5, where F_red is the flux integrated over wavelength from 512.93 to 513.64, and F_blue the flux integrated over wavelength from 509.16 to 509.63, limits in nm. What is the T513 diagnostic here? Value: 2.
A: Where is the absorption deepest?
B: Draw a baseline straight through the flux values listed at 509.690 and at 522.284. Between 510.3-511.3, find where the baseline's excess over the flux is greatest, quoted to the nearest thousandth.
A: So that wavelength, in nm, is 510.748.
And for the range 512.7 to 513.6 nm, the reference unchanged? 512.987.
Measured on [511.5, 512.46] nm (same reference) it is 511.807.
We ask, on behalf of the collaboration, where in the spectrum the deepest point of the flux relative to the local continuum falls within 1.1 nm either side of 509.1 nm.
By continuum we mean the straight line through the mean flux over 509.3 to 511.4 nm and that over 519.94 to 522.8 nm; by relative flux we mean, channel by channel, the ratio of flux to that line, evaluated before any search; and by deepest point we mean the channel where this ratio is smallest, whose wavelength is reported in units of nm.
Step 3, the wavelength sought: 508.987 nm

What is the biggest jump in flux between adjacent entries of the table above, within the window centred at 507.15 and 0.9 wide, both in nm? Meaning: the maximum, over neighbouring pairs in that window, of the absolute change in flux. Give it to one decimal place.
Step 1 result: 2.4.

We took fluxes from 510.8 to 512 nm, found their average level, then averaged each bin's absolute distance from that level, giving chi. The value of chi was 0.96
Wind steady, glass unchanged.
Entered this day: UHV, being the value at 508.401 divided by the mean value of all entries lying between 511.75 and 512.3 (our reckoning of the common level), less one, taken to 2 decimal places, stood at 0.10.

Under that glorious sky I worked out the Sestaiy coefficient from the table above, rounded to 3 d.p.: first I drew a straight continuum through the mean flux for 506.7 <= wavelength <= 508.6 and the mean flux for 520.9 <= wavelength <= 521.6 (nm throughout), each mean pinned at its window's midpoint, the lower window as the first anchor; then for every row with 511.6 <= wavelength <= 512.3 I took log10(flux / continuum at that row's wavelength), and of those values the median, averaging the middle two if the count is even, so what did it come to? 0.000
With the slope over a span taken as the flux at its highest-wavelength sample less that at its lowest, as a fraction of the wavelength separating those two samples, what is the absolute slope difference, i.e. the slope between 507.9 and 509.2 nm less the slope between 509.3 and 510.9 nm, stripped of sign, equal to 2.55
